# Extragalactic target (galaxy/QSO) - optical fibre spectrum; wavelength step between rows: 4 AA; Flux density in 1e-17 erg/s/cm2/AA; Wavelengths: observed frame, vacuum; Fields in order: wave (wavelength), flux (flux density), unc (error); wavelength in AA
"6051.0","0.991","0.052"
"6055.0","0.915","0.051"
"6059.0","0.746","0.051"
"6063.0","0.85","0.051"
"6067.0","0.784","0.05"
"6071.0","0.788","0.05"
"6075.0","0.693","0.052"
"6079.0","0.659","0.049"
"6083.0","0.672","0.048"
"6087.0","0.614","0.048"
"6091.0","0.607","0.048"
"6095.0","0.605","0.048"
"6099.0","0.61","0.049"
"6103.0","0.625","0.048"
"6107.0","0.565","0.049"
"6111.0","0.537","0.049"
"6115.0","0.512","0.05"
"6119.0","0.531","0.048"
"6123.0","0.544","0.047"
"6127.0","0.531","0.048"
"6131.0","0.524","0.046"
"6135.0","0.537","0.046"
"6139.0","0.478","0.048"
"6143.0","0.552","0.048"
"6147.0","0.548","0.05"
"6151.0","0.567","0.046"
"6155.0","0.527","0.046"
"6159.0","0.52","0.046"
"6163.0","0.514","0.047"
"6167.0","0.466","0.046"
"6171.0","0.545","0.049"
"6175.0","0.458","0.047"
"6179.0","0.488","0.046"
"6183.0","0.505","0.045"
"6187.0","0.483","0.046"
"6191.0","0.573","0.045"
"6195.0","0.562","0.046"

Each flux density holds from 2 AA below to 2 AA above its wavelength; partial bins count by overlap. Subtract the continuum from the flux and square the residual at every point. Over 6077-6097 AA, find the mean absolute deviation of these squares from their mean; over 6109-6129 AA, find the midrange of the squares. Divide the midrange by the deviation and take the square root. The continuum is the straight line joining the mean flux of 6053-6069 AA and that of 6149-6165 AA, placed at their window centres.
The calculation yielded 2.34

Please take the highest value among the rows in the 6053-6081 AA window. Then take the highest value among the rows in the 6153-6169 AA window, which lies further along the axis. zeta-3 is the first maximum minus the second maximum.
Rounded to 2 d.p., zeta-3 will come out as 0.39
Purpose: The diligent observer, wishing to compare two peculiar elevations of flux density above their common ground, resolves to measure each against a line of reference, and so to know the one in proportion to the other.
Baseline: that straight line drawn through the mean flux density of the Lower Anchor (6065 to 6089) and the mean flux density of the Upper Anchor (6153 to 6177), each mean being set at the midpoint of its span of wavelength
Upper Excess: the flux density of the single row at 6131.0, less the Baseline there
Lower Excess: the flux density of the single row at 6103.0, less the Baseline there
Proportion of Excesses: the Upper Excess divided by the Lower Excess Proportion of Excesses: 3.1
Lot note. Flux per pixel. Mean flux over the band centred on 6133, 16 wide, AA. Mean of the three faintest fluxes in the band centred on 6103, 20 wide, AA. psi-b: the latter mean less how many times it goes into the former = -0.34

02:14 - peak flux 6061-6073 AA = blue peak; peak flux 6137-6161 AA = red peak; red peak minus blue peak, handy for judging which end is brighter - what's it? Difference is -0.28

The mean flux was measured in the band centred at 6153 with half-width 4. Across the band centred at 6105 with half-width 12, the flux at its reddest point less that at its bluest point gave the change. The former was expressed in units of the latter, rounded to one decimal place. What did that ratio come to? -5.9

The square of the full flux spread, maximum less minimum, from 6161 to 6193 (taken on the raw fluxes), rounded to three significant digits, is 0.0132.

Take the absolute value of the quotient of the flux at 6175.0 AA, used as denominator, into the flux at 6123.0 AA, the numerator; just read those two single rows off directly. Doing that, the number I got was 1.19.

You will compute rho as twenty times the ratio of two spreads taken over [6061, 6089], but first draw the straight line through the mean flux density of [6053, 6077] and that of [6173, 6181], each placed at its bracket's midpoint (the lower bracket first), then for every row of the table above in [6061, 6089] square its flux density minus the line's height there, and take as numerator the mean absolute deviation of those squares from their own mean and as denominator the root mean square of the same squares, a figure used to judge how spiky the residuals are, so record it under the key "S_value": 11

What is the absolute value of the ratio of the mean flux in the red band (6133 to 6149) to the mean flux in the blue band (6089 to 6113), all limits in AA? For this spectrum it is 0.89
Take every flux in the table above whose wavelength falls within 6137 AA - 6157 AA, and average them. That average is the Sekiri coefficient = 0.534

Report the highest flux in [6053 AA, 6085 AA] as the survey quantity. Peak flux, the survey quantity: 0.915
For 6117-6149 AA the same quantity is 0.552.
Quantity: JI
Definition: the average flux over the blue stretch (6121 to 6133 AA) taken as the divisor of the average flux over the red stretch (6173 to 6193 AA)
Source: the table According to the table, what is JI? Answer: 0.94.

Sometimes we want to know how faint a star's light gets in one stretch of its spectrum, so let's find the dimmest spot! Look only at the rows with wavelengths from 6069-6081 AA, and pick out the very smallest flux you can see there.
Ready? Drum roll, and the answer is 0.659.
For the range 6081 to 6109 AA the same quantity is 0.565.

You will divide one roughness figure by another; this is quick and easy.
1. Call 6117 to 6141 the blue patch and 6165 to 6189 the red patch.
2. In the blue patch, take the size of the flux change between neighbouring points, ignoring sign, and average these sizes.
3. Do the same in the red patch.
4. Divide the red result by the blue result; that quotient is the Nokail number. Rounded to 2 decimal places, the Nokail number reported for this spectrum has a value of 2.24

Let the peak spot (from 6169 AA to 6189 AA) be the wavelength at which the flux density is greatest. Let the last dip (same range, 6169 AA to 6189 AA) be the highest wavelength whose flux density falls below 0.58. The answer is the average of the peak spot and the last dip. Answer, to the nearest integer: 6179 AA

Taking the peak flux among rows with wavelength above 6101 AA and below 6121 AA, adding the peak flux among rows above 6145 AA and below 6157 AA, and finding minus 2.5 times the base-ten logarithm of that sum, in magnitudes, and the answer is -0.19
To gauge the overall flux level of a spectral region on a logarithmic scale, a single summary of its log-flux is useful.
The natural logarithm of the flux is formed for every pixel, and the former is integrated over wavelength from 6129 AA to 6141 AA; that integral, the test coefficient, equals -8.0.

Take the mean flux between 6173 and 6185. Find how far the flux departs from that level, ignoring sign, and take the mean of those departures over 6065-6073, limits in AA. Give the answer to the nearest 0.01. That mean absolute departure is 0.30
